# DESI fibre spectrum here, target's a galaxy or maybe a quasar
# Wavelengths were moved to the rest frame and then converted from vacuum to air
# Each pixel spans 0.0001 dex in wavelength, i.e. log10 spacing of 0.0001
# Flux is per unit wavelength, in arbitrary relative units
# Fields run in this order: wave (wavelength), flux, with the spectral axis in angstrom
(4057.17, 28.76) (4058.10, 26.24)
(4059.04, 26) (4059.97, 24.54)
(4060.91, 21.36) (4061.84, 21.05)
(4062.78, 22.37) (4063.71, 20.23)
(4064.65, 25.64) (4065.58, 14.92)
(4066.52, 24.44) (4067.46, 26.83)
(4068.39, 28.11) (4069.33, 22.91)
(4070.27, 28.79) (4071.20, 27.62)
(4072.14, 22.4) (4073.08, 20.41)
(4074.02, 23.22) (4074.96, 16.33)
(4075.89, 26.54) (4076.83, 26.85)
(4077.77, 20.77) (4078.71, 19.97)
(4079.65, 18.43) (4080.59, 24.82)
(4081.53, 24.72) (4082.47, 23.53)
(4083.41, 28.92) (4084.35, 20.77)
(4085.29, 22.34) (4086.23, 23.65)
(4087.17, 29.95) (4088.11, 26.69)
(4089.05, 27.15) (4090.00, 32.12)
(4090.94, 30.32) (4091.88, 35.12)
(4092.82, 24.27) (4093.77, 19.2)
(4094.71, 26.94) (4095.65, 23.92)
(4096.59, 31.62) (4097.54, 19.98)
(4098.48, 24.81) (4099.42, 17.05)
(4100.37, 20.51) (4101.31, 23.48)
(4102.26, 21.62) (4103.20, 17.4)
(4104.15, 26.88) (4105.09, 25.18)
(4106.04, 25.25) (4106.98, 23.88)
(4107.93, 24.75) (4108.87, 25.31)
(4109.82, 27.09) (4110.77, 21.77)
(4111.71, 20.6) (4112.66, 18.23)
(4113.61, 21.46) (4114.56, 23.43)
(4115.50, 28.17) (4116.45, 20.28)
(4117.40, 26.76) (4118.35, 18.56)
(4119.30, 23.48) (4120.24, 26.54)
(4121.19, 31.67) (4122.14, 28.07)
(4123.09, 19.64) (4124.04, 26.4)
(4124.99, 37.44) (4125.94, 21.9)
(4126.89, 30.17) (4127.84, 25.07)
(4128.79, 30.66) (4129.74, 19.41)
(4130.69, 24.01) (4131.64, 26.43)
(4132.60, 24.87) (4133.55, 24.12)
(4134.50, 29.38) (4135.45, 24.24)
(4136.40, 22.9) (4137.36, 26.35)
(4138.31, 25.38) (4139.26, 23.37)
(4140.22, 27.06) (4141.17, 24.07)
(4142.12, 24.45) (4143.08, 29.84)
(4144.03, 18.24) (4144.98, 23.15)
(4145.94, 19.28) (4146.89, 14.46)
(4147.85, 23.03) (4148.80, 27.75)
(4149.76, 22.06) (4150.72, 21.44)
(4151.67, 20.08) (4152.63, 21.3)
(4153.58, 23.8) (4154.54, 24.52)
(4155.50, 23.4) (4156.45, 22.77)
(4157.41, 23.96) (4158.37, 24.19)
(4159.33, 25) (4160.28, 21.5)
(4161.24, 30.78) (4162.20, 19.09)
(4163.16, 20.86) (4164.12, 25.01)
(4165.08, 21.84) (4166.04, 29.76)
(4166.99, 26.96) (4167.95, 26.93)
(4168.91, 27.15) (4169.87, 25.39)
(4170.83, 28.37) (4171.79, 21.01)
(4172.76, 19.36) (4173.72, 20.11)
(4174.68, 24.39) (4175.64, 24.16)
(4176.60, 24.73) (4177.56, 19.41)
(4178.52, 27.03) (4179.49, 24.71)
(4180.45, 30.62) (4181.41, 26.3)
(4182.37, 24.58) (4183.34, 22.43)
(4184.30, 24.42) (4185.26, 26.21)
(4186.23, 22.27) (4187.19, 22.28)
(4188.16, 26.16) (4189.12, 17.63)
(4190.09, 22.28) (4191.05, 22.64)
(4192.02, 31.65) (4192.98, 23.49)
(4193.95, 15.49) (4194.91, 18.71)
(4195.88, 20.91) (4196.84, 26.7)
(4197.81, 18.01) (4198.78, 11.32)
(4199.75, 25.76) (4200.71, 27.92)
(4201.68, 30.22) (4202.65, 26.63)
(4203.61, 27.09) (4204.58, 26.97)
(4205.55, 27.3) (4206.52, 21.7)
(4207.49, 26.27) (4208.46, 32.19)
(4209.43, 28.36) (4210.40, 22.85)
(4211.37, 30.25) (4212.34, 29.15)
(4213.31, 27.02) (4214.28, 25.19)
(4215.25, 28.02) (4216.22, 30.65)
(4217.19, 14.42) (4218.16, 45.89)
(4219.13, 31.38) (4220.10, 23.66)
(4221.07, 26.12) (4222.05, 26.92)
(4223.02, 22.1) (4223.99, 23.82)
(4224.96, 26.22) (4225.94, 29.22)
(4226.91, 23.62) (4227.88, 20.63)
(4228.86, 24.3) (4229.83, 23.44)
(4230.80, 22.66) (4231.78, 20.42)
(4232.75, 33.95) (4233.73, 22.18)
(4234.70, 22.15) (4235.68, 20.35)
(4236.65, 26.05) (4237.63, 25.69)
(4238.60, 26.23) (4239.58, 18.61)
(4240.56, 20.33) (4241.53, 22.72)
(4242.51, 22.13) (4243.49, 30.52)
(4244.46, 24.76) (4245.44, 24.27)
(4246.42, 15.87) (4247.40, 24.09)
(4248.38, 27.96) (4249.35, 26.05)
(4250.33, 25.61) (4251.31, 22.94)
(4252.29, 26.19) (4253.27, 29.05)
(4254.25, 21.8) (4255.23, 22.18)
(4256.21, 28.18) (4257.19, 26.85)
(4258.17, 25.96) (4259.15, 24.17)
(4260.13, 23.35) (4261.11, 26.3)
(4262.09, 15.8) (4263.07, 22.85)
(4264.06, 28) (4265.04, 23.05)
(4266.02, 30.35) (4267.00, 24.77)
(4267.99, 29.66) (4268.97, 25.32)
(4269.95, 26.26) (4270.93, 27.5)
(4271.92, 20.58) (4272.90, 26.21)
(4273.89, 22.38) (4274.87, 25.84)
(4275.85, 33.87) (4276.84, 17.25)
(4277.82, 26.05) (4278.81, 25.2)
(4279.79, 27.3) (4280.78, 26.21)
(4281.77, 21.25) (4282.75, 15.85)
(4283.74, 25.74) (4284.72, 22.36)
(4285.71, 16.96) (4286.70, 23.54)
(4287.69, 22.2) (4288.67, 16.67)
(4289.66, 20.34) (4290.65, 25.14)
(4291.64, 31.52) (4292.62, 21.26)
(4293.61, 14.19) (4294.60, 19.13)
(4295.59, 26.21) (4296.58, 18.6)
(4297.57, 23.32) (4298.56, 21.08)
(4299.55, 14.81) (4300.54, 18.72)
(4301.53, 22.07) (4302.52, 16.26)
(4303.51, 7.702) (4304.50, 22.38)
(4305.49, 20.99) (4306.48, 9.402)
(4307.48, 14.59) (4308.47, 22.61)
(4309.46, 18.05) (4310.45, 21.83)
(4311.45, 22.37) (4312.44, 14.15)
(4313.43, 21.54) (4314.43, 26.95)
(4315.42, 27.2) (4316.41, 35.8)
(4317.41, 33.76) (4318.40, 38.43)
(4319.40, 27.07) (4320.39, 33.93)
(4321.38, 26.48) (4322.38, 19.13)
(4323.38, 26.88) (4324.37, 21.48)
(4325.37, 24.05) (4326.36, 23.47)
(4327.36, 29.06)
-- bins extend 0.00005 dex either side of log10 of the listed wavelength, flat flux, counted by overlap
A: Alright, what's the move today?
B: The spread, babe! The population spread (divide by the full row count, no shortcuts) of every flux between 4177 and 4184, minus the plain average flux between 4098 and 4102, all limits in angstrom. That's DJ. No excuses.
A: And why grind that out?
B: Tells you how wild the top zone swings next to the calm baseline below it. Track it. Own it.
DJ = -18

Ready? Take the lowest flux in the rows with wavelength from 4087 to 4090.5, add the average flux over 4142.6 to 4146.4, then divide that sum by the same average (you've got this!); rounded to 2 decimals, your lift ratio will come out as 2.18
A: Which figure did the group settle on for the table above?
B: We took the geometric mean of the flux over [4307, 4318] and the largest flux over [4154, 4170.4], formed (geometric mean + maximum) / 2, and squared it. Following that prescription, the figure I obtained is 712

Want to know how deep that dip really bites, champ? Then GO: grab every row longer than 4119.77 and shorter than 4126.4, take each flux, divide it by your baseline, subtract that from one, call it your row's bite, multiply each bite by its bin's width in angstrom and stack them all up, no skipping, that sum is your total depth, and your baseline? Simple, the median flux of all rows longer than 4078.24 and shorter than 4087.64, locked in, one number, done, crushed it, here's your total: -1.1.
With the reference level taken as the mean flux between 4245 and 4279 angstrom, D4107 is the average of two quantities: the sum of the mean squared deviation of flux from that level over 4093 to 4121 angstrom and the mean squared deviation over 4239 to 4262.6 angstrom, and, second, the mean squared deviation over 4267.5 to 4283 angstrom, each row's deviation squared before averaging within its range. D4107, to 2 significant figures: 24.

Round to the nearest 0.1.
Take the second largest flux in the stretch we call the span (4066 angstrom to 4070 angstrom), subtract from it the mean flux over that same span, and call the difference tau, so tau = 1.3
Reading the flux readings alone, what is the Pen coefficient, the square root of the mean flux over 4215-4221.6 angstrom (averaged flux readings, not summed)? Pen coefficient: 5.35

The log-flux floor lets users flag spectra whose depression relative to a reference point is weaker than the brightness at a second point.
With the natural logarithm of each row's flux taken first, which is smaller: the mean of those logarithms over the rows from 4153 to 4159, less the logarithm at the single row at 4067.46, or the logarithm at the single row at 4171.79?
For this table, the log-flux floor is -0.1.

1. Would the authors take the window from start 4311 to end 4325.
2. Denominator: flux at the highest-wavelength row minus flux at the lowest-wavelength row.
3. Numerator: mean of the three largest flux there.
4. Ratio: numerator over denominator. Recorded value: -41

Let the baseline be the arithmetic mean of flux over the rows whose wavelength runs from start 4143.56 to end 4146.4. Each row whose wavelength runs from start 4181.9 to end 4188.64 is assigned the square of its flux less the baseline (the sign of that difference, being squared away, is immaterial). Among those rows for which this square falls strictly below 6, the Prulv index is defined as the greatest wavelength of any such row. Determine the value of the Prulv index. 4187.19 angstrom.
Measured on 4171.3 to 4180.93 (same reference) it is 4177.56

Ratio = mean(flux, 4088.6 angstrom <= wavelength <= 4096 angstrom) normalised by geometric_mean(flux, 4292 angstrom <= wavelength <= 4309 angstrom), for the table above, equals 1.55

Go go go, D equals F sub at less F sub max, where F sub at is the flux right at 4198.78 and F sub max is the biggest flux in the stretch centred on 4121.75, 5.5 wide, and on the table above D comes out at -20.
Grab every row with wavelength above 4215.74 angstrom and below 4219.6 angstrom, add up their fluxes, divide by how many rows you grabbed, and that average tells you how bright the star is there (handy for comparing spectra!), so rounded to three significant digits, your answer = 30.6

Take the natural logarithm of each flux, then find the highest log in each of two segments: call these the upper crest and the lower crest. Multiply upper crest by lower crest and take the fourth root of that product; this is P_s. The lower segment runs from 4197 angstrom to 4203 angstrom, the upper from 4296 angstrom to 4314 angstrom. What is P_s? 1.81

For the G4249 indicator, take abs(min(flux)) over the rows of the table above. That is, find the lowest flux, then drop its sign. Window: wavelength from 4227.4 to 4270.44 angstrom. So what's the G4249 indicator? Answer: 16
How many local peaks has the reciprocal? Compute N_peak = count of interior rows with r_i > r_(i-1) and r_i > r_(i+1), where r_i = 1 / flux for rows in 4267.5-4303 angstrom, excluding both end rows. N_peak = 11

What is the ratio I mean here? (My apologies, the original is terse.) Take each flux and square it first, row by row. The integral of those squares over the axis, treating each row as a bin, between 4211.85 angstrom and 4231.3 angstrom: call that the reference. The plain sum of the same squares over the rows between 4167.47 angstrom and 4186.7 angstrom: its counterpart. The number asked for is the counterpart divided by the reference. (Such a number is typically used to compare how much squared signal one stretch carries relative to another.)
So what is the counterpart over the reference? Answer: 0.87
